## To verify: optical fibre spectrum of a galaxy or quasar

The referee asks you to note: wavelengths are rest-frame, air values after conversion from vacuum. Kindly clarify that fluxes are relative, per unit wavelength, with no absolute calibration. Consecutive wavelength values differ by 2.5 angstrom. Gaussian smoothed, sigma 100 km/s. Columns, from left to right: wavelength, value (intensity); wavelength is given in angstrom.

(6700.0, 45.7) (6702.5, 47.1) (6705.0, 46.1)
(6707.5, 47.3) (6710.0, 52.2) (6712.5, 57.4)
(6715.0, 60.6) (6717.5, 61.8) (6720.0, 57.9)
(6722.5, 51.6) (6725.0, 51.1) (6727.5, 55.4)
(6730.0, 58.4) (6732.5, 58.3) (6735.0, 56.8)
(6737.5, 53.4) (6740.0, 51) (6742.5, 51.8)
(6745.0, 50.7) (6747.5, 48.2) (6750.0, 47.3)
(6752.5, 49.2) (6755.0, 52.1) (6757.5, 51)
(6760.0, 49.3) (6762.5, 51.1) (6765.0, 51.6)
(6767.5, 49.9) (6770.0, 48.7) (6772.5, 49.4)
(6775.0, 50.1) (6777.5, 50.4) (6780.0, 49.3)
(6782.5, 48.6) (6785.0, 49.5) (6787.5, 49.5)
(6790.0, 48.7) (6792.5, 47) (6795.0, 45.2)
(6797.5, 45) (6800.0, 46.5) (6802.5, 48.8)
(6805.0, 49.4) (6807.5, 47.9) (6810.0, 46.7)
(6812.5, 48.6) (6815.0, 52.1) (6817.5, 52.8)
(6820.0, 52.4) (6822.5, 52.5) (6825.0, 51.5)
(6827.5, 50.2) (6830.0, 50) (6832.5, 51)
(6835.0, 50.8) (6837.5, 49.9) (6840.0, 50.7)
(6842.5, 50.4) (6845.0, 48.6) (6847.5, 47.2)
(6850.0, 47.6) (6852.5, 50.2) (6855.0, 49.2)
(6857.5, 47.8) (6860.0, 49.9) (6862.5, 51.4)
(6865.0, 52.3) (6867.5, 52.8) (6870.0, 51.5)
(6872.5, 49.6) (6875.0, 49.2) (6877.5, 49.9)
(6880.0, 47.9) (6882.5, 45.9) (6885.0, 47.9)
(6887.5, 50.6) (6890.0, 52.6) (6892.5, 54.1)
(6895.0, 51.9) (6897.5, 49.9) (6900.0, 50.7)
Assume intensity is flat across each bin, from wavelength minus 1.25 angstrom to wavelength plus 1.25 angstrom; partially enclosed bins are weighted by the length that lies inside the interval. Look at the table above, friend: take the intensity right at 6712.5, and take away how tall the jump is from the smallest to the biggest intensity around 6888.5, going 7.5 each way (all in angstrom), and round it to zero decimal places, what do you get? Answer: 49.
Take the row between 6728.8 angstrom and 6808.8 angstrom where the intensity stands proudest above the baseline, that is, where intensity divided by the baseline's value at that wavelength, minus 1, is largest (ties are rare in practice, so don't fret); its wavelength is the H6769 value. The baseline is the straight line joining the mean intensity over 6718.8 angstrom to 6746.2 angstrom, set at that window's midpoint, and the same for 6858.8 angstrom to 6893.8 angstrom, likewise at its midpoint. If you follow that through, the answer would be 6730.0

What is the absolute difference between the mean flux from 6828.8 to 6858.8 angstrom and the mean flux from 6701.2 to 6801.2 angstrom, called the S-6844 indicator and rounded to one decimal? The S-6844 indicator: 1.7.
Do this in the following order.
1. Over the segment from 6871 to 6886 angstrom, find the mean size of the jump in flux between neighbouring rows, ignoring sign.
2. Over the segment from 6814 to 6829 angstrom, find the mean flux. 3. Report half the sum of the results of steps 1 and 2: 26.7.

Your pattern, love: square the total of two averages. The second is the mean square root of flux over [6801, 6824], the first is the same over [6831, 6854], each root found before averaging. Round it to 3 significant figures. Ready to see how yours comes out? 199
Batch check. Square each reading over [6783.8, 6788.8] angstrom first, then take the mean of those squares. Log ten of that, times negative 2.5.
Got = -8.47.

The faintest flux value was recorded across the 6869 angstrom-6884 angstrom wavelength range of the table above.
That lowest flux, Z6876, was 45.9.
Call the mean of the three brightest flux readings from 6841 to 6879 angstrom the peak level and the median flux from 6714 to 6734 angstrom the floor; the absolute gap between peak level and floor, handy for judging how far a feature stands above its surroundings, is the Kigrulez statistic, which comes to 5.9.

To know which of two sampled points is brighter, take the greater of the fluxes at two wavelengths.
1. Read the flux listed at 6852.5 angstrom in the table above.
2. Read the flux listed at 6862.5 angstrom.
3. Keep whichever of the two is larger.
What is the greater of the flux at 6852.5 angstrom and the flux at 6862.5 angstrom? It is 51.4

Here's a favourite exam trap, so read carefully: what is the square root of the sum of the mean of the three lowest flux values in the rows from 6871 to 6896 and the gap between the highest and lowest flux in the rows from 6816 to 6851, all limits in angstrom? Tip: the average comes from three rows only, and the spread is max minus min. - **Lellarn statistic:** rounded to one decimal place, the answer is 7.3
